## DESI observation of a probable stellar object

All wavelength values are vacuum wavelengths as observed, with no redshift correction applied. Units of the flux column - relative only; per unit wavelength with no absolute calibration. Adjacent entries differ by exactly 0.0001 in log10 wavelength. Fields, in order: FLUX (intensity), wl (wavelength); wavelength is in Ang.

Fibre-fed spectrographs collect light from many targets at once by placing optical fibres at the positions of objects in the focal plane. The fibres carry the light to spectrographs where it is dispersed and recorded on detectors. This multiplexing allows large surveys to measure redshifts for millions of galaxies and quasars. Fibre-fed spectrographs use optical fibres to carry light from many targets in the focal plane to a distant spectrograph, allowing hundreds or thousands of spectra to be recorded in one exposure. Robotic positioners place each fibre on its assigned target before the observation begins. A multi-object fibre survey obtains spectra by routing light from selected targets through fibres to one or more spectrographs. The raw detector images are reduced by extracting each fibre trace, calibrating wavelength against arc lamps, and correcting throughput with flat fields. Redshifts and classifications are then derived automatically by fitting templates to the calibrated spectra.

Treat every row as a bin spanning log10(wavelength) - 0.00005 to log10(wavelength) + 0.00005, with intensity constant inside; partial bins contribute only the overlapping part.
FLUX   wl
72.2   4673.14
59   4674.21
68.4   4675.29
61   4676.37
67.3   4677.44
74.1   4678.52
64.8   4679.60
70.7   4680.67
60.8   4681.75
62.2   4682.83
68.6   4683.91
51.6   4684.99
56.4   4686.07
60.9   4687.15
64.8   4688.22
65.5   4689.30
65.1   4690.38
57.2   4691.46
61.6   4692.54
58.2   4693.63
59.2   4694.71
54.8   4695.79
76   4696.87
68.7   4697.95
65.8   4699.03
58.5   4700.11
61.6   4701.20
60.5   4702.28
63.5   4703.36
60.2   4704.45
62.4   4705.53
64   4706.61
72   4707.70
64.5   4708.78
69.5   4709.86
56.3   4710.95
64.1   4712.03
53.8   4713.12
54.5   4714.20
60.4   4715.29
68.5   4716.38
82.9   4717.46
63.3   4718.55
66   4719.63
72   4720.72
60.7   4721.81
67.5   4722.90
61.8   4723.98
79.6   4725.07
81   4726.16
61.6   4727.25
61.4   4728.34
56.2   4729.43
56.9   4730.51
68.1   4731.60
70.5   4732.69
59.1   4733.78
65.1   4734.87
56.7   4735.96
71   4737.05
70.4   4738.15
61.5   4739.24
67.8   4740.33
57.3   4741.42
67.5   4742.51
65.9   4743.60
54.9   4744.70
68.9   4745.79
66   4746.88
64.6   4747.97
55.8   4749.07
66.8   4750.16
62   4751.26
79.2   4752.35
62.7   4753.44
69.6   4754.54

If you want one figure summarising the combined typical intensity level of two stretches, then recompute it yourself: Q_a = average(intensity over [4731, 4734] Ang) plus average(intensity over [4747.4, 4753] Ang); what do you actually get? 132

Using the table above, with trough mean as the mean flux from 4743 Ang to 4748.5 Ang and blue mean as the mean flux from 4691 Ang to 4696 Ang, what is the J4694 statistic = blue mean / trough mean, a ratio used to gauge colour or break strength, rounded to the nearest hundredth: 0.91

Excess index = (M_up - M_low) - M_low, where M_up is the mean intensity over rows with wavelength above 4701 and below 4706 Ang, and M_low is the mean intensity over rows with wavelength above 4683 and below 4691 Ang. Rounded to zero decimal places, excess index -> -62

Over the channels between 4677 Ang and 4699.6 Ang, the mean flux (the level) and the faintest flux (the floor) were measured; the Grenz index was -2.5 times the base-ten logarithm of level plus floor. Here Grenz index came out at -5.153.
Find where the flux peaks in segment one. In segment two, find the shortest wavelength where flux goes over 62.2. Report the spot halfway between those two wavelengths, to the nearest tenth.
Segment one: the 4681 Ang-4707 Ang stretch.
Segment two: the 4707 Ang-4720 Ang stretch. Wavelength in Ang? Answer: 4702.3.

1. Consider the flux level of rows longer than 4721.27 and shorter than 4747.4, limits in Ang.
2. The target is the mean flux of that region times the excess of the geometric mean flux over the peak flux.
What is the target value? -1067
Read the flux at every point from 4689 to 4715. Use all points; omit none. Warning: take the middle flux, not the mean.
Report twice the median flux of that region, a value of 124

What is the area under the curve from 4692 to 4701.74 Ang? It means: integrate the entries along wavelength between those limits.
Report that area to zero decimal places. 610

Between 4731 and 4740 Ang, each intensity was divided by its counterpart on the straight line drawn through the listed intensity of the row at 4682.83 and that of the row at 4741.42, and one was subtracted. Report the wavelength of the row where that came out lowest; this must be 4735.96 Ang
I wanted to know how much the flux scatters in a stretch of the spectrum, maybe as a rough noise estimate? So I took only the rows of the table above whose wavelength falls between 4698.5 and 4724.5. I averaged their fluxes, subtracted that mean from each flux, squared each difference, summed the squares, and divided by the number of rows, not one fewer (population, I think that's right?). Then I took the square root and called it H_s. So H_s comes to 6.1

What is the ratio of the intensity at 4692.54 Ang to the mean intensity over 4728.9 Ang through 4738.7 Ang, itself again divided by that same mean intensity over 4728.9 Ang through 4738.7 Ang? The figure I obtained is 0.0151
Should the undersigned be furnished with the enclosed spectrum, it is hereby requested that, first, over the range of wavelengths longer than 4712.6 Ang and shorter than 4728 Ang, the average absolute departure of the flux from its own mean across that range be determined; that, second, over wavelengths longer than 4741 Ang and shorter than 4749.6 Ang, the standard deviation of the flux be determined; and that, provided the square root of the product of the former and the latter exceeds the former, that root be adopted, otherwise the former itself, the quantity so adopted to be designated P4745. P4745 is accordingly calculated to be 7.3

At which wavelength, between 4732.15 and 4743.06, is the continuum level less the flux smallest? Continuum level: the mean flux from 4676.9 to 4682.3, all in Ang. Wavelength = 4737.05 Ang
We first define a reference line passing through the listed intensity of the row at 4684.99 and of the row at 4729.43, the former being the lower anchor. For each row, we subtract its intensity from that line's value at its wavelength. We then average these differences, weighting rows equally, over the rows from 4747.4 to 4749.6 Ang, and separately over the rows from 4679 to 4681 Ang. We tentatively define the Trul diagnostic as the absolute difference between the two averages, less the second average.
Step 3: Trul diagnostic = 31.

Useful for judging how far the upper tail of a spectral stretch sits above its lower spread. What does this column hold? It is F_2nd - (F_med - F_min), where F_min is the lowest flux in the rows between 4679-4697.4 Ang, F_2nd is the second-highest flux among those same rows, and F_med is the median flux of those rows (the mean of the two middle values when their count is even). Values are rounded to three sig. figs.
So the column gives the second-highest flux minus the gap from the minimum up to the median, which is 60.7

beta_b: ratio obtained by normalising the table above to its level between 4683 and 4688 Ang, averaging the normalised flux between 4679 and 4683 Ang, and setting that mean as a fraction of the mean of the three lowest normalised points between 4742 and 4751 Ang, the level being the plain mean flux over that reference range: 1.11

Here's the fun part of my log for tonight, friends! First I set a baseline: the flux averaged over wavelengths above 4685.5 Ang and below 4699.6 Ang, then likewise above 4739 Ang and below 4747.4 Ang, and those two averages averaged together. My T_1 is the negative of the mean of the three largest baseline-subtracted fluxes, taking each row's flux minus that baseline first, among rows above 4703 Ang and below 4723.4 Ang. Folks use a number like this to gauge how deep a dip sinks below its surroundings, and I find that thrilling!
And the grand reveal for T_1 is -12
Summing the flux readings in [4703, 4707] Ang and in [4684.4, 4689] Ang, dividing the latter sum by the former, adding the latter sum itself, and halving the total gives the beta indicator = 117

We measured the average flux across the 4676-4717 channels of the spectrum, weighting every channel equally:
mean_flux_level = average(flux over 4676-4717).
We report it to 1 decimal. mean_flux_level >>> 62.9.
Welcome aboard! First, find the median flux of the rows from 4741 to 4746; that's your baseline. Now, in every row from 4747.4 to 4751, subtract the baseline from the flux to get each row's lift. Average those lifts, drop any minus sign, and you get 3.5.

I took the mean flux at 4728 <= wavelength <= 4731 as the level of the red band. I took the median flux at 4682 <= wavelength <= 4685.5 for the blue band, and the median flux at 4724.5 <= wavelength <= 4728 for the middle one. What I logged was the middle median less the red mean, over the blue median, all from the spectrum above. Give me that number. 0.345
